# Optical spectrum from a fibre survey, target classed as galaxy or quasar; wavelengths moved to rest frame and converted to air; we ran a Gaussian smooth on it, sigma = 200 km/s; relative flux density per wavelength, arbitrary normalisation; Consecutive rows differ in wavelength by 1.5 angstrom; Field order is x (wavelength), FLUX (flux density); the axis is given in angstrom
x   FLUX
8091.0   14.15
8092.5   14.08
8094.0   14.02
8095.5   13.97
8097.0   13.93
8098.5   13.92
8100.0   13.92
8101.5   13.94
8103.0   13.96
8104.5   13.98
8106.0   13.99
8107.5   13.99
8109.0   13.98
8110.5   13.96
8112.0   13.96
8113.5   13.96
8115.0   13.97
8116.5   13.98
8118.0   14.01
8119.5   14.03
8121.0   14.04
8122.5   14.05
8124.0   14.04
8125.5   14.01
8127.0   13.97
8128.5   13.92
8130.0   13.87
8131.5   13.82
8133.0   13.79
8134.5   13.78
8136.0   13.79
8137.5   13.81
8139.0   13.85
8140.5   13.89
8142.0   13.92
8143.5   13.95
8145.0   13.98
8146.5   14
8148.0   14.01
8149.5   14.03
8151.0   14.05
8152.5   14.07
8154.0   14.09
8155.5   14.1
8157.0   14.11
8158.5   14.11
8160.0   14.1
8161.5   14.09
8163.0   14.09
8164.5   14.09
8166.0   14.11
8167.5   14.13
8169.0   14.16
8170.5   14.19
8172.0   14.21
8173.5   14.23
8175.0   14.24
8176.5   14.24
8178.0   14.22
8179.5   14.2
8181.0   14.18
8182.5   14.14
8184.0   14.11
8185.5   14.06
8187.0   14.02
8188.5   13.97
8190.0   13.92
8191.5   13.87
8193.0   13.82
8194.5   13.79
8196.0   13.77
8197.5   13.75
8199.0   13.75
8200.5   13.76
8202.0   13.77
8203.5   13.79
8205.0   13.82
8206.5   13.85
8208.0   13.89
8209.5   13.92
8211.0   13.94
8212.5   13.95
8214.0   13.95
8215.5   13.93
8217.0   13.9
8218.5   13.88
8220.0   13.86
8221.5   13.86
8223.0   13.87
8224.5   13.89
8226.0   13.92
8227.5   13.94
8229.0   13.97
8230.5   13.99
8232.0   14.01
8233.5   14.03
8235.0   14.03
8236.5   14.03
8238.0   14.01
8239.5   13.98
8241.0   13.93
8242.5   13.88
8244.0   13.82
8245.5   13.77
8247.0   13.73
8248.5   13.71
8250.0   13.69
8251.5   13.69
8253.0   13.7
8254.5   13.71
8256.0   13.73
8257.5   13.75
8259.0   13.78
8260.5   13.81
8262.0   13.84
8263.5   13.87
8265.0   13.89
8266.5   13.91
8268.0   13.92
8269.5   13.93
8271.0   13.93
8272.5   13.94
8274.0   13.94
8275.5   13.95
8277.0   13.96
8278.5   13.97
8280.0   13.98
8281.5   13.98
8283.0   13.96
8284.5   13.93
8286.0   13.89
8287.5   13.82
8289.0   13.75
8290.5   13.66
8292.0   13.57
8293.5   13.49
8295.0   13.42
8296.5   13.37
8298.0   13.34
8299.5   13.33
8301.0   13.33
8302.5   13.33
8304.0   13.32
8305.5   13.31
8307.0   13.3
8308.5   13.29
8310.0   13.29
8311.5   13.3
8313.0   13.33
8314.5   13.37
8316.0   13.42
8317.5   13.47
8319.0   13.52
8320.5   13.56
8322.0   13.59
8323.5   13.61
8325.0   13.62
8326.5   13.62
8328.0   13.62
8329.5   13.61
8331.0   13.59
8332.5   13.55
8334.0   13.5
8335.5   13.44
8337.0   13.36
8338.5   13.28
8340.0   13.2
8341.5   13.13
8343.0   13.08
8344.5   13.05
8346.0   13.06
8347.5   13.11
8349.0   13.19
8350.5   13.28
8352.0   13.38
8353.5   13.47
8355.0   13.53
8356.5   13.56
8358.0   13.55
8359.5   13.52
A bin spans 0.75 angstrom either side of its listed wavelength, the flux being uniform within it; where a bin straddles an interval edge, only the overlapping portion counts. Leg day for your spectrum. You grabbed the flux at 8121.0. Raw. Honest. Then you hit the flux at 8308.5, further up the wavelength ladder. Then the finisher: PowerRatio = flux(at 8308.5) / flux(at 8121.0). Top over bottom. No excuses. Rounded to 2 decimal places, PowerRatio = 0.95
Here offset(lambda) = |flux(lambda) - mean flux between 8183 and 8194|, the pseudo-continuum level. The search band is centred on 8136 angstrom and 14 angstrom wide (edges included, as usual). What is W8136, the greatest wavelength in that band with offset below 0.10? 8142.0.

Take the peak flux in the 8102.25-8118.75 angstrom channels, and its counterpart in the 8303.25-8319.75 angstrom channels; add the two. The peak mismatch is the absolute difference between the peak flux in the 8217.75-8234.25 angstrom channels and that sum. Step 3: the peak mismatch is 13.5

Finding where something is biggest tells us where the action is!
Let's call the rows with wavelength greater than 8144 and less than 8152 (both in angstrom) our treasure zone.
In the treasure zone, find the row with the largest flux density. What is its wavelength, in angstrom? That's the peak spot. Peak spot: 8151.0 angstrom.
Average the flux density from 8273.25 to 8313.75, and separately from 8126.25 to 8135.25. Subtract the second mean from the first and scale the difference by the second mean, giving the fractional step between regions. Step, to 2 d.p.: -0.02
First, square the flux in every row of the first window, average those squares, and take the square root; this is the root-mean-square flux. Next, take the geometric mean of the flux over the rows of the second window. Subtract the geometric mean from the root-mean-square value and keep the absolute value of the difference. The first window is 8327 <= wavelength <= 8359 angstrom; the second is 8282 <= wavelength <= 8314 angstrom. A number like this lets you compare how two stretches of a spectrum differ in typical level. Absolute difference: 0.13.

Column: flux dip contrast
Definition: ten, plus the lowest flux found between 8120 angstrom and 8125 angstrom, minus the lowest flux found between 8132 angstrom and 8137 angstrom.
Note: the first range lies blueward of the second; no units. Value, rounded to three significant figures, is 10.3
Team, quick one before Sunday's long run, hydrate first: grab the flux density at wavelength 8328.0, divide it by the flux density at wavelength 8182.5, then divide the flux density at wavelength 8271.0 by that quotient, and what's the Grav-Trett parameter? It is 14.5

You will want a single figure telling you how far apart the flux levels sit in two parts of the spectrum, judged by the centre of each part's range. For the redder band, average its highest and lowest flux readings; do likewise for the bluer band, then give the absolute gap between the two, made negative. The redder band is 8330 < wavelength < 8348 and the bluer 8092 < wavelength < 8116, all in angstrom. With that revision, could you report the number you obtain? -0.68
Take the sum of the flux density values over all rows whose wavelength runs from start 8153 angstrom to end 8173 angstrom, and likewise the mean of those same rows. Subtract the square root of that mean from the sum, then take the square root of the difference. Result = 13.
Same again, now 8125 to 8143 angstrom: 13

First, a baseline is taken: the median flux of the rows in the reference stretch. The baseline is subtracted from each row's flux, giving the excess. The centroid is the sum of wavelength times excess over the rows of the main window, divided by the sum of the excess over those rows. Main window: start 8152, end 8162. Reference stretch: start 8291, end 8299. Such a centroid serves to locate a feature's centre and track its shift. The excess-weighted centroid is 8157.0 angstrom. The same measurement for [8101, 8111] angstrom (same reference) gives 8106.0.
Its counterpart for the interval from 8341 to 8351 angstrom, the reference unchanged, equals 8345.5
